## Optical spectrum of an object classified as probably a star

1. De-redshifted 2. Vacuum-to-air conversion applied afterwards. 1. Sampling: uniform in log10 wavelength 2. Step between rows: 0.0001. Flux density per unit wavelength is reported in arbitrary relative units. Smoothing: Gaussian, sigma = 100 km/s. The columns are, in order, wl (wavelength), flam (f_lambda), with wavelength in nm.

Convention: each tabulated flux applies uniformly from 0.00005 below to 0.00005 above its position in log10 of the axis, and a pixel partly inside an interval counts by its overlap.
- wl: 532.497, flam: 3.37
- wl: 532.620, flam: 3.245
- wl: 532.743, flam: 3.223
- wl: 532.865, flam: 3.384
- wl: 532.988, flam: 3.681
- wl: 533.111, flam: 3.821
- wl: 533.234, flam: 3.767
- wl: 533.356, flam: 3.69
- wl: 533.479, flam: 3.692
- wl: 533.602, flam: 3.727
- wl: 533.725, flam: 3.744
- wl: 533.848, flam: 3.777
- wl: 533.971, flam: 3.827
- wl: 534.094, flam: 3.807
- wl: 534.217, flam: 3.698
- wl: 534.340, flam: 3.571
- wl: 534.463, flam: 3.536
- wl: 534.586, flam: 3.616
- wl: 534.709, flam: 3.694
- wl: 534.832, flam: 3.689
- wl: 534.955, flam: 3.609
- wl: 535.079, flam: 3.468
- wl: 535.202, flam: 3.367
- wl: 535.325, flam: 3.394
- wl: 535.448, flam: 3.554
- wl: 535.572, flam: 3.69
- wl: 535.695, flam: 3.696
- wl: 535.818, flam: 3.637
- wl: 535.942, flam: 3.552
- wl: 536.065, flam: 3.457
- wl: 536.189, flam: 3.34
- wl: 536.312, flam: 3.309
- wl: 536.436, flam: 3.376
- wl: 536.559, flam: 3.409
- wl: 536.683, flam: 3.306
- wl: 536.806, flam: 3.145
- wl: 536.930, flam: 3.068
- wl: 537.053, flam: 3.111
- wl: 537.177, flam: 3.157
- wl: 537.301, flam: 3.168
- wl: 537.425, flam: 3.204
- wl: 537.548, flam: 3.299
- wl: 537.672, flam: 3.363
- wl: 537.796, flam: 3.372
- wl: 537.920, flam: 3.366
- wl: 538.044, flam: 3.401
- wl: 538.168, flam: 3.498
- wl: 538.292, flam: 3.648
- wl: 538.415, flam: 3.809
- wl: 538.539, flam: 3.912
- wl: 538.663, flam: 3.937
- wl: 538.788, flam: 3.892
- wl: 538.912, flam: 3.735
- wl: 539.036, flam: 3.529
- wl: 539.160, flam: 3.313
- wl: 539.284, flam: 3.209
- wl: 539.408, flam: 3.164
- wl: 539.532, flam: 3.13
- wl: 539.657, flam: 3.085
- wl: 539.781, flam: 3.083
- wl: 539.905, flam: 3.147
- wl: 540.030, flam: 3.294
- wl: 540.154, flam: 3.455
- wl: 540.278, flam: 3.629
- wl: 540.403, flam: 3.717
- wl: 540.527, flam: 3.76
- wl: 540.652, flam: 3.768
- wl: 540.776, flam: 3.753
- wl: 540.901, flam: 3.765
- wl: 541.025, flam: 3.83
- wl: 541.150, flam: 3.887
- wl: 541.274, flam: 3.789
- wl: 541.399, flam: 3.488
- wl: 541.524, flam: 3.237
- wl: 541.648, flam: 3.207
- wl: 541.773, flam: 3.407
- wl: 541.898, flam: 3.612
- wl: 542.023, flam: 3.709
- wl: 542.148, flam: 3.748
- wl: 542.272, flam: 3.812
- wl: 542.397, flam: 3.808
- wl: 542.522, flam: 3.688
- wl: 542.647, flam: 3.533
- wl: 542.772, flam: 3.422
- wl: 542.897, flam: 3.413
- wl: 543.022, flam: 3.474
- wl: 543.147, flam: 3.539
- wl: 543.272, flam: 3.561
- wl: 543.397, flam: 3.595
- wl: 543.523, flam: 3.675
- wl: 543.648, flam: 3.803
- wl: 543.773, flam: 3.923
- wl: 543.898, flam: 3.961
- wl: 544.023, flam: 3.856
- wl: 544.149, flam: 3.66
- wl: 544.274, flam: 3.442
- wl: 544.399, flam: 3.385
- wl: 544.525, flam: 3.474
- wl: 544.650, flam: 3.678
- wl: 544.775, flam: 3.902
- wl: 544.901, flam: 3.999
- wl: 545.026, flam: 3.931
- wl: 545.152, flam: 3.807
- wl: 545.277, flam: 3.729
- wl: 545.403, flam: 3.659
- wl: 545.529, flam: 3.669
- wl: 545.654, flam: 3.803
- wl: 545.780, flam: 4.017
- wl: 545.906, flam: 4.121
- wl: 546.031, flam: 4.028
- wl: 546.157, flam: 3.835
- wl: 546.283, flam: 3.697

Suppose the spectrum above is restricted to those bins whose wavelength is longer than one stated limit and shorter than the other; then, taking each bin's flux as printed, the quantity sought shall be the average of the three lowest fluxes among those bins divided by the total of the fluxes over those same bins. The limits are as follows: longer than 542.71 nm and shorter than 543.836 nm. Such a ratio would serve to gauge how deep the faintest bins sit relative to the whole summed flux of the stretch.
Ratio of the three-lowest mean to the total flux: 0.11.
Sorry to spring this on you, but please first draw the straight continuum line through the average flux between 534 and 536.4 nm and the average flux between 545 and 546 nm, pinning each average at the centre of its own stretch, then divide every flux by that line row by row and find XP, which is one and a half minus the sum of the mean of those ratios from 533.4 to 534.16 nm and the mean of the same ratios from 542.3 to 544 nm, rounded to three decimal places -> -0.532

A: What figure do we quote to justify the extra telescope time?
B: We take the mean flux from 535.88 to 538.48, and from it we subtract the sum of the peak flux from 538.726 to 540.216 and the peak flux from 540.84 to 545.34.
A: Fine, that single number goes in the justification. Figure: -4.54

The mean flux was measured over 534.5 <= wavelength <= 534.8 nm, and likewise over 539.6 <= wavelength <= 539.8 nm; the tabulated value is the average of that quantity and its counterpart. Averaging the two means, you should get 3.37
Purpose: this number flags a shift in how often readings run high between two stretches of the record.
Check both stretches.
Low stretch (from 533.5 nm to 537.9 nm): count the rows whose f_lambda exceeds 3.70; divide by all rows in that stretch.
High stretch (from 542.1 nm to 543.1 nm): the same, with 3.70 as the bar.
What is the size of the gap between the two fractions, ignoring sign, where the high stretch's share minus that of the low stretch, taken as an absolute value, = 0.23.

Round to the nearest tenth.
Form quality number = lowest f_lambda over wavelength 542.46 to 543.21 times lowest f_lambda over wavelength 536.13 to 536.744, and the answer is 11.3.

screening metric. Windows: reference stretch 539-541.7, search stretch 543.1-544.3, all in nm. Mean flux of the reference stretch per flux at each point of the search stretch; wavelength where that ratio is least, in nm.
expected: 543.898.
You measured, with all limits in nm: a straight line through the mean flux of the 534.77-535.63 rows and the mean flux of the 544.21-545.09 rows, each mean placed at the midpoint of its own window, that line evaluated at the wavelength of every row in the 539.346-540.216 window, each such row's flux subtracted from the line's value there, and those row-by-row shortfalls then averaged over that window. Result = 0.42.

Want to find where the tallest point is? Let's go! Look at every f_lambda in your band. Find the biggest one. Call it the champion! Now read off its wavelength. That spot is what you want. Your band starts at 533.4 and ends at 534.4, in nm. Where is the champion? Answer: 533.971 nm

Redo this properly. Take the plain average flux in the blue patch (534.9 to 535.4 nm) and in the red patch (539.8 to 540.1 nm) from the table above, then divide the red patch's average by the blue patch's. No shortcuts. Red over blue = 0.93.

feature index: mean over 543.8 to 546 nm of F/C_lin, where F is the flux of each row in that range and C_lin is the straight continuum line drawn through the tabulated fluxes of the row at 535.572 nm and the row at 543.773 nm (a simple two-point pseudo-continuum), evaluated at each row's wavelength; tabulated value 0.95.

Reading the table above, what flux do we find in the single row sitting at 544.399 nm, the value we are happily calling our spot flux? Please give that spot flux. 3.385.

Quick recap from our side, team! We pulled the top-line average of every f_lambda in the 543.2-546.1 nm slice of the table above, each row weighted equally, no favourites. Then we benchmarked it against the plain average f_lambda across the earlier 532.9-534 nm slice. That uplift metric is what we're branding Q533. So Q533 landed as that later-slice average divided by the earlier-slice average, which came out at 1.01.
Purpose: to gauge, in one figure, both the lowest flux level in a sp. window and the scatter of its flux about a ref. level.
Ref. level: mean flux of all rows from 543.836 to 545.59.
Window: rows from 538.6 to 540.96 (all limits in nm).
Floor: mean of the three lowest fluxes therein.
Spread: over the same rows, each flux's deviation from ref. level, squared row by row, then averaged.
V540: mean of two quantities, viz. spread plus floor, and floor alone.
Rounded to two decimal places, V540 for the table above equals 3.17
